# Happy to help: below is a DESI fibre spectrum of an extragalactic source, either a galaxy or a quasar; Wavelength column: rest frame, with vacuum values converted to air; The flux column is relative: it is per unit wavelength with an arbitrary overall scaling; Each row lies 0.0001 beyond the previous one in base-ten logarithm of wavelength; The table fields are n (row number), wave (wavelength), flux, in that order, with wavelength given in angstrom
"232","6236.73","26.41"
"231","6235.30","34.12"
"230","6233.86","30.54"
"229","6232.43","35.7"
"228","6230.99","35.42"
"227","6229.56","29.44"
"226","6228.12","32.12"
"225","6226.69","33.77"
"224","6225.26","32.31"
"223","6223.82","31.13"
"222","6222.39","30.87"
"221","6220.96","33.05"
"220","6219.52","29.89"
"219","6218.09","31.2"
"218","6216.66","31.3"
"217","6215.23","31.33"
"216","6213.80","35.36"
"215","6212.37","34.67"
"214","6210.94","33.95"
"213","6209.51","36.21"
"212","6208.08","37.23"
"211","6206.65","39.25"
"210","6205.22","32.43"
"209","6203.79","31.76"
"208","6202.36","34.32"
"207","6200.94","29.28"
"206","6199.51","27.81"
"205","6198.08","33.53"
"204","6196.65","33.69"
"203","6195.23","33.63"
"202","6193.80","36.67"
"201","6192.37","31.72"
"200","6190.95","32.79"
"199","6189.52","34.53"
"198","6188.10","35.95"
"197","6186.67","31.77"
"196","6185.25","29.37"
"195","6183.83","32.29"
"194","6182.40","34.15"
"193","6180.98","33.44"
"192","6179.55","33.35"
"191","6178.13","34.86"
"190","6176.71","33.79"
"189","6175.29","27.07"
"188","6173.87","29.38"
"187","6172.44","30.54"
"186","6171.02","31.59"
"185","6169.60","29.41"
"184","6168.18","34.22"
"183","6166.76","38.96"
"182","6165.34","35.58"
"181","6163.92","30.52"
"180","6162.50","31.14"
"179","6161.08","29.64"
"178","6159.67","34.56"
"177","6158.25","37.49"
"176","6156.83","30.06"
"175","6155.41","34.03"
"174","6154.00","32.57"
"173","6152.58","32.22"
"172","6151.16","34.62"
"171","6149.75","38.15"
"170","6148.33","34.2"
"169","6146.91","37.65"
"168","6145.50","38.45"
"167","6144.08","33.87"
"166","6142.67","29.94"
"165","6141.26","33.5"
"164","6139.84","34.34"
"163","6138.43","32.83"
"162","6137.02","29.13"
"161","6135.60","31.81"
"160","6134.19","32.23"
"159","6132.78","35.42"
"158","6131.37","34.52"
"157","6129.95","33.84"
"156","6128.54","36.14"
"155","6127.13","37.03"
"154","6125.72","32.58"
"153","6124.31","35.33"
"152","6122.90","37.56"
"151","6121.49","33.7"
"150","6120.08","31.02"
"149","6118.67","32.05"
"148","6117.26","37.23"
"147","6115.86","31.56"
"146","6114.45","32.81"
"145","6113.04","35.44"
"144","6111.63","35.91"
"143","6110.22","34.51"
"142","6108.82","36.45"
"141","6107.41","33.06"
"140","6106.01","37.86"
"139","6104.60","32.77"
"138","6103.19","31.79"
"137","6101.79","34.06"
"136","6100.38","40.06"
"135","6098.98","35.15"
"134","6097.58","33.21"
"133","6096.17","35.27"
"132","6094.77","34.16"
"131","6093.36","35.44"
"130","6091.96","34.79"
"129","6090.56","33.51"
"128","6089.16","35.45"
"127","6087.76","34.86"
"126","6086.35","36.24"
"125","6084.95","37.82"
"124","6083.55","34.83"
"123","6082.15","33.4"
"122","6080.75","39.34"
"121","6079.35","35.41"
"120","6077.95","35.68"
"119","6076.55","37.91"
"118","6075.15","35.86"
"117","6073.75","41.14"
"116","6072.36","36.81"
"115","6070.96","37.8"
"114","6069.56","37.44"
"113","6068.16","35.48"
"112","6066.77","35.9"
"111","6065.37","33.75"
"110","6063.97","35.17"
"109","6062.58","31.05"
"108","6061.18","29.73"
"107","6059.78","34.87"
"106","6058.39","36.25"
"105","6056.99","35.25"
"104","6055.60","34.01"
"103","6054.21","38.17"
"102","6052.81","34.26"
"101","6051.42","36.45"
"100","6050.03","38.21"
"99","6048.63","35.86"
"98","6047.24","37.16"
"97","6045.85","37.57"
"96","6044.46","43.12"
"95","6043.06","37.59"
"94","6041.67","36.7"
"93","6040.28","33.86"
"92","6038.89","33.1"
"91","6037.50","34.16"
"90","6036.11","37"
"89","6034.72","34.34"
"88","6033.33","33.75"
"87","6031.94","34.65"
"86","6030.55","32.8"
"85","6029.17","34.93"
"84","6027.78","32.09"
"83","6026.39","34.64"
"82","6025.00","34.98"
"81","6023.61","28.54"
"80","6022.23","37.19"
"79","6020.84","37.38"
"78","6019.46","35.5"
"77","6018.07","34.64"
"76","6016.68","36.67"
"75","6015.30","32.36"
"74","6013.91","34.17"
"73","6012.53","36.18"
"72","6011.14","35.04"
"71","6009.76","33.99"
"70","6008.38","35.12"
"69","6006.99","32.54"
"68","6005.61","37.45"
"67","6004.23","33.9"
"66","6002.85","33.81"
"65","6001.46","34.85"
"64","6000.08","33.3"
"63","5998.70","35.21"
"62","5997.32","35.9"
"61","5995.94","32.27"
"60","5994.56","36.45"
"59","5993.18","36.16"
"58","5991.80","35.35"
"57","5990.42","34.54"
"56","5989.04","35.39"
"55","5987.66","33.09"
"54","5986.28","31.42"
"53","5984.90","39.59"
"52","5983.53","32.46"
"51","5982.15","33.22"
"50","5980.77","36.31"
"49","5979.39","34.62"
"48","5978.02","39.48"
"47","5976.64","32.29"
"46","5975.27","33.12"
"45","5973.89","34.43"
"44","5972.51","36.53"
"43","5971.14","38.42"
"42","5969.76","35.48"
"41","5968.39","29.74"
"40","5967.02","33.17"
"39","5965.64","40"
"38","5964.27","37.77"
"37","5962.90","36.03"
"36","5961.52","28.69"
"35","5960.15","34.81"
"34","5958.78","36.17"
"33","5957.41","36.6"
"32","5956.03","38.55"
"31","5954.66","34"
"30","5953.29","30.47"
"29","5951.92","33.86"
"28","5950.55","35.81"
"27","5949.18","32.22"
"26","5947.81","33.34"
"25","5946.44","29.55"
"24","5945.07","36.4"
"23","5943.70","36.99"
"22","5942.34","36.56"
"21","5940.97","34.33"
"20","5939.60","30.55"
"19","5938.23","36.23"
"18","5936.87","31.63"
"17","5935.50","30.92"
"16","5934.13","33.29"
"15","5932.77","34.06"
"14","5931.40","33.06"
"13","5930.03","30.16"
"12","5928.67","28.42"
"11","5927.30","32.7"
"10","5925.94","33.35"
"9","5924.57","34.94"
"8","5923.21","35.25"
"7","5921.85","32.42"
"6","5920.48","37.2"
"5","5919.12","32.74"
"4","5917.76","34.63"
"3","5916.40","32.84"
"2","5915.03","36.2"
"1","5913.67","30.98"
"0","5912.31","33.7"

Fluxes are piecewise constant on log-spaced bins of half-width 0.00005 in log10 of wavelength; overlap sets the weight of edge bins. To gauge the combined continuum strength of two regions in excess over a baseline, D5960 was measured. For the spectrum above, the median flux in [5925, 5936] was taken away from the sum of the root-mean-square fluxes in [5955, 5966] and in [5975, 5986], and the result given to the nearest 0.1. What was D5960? 38.6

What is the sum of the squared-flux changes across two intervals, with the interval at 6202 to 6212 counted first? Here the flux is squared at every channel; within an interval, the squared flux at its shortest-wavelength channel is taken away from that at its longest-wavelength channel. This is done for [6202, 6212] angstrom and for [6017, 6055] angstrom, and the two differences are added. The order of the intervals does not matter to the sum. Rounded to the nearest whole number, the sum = 232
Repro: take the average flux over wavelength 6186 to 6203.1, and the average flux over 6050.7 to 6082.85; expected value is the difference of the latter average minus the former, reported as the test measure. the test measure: 2.7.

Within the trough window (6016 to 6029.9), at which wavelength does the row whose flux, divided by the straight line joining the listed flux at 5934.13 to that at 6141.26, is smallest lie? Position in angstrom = 6023.61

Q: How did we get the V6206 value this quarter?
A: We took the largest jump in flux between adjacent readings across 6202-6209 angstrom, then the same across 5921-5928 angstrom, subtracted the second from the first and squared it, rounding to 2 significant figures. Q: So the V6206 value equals 16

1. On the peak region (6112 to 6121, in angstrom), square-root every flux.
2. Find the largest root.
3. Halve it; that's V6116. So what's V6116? 3.05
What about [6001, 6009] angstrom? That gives 3.06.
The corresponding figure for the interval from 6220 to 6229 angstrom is 2.91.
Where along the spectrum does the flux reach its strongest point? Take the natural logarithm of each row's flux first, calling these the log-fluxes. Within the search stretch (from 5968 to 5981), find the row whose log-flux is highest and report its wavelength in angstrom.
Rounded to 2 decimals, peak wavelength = 5978.02 angstrom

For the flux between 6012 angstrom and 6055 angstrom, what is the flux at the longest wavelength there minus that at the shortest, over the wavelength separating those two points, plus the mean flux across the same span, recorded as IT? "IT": 35.5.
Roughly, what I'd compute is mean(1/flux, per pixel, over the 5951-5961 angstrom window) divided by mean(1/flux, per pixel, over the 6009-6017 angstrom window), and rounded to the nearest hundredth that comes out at 1.00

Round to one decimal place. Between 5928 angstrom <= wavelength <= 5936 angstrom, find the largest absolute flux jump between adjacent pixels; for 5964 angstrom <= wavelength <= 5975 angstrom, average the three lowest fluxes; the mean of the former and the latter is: 17.7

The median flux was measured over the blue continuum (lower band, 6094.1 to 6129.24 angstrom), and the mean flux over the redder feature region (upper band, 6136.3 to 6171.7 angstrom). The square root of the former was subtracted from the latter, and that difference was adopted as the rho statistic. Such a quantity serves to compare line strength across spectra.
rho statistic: 27.7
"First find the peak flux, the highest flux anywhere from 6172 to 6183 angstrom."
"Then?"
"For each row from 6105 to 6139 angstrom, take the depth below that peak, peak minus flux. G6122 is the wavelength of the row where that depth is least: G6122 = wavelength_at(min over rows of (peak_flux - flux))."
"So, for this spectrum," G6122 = 6106.01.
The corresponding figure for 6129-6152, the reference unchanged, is 6145.50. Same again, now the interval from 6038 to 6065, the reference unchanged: 6044.46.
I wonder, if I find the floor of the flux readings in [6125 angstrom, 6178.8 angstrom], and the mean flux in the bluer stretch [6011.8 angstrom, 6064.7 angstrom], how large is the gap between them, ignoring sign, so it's 8.0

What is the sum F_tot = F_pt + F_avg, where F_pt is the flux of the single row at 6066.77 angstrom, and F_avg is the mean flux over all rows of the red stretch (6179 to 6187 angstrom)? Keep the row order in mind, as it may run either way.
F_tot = 68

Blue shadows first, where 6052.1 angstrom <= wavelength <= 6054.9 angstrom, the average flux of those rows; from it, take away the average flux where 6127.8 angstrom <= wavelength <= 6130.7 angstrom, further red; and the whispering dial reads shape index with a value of 1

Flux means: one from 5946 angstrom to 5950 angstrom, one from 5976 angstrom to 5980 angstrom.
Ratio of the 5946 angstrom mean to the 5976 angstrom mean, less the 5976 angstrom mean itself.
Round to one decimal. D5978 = -34.6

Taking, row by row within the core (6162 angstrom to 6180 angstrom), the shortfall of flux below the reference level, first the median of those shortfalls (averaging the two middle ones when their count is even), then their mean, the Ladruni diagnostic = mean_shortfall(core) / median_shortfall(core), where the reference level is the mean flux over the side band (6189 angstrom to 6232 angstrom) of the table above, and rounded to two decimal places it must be 0.48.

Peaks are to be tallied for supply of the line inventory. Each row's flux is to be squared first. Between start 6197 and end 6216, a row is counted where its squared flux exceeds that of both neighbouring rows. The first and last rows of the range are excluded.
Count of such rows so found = 3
